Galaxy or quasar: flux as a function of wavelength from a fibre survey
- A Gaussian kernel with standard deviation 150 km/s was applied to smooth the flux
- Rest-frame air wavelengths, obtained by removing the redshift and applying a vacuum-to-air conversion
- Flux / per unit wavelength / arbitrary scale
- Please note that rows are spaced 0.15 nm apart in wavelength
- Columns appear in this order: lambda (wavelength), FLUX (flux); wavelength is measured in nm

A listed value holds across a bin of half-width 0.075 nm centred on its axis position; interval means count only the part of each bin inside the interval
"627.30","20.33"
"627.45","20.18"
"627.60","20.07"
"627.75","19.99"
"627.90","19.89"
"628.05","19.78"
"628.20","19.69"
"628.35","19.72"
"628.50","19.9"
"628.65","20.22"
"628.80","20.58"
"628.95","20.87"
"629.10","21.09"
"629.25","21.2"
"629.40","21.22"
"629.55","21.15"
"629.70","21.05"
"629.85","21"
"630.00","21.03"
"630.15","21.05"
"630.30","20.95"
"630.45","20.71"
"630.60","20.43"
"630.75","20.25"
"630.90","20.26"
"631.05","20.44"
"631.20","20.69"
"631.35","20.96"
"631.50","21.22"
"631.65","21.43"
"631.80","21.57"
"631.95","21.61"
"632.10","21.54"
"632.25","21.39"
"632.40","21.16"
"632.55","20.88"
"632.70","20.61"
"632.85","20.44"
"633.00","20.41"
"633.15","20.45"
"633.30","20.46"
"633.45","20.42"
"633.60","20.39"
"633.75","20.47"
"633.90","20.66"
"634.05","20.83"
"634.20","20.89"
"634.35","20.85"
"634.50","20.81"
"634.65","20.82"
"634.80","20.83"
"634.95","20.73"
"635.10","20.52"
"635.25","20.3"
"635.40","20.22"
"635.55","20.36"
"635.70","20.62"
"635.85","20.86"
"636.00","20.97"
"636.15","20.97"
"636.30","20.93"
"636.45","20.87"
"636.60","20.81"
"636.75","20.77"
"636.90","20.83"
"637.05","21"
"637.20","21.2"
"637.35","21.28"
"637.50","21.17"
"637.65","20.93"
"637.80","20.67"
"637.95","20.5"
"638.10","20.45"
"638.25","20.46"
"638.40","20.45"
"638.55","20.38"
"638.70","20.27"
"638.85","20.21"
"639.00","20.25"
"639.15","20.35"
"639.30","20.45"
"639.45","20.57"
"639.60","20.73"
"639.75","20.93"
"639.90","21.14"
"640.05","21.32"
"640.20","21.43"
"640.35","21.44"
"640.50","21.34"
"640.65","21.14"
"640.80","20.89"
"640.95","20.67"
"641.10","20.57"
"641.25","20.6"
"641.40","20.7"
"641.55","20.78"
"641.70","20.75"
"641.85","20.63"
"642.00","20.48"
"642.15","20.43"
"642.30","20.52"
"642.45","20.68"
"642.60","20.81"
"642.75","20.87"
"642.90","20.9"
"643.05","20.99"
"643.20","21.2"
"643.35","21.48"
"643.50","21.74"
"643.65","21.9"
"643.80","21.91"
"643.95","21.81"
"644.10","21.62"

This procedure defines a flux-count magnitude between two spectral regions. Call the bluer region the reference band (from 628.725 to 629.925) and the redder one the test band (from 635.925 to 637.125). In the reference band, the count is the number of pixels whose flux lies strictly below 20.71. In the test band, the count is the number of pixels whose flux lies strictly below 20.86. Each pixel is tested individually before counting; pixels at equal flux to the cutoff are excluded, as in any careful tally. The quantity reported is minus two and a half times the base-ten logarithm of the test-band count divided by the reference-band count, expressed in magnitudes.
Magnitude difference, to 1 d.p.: -1.2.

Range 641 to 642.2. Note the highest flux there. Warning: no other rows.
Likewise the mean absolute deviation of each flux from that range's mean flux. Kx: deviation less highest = -20.7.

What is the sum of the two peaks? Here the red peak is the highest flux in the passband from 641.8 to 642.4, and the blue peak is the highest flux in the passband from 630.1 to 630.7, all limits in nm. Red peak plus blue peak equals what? 41.7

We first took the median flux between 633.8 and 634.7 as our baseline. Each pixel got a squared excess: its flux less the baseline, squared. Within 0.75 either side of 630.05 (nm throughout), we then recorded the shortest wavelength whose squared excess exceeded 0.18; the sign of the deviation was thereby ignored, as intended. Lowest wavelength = 630.75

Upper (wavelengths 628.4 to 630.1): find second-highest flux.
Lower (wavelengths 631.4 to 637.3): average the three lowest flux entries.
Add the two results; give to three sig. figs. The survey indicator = 41.5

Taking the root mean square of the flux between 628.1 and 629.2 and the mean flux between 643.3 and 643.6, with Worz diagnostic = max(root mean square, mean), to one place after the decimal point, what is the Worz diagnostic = 21.6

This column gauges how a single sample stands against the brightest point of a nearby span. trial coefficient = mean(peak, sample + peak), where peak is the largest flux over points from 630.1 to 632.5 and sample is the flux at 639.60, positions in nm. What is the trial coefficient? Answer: 32.0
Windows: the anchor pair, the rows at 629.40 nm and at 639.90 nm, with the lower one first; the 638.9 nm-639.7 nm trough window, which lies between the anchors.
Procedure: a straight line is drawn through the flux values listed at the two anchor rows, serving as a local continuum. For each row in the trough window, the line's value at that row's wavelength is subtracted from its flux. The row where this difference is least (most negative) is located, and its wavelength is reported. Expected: 639.00 nm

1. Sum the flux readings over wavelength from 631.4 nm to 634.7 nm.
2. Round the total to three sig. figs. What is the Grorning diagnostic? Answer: 459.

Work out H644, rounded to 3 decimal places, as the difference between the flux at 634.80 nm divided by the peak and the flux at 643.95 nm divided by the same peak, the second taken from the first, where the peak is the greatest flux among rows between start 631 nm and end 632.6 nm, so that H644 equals -0.045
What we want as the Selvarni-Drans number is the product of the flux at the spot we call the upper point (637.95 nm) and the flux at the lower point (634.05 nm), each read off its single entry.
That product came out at 427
